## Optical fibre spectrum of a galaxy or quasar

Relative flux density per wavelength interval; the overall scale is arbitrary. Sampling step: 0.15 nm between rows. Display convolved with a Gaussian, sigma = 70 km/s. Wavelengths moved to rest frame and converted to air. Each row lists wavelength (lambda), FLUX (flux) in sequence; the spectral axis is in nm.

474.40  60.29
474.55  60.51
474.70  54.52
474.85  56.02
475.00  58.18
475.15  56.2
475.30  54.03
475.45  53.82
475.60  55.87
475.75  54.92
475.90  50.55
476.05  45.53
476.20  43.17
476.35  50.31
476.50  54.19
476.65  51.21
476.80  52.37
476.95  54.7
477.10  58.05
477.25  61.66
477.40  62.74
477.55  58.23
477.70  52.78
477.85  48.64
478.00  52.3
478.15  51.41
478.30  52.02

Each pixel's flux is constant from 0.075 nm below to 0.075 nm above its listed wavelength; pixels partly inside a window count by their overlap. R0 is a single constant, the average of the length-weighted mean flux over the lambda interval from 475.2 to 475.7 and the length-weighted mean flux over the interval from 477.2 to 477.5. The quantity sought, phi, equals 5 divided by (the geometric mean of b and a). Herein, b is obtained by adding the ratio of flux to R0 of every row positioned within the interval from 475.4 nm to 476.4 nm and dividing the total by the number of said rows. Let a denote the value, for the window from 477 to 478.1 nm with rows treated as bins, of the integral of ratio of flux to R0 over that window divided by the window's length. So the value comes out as 5.47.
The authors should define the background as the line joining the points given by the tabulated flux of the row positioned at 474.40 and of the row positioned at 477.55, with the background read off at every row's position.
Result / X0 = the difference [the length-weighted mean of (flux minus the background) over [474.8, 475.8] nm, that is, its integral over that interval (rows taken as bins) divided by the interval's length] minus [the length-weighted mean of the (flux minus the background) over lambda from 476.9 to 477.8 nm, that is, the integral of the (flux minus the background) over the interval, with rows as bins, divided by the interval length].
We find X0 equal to -4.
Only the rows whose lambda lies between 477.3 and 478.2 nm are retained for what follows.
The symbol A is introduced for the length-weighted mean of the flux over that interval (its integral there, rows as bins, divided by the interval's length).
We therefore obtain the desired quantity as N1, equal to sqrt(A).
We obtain 7.39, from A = 54.6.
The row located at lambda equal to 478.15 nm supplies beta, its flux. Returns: 51.41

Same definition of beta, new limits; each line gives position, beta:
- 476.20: 43.17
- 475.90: 50.55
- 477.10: 58.05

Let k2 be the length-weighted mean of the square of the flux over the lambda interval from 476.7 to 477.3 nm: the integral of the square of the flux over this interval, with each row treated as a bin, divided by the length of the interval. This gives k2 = 3177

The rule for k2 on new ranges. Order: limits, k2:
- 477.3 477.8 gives 3342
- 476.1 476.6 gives 2434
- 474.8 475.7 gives 3100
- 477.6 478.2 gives 2664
